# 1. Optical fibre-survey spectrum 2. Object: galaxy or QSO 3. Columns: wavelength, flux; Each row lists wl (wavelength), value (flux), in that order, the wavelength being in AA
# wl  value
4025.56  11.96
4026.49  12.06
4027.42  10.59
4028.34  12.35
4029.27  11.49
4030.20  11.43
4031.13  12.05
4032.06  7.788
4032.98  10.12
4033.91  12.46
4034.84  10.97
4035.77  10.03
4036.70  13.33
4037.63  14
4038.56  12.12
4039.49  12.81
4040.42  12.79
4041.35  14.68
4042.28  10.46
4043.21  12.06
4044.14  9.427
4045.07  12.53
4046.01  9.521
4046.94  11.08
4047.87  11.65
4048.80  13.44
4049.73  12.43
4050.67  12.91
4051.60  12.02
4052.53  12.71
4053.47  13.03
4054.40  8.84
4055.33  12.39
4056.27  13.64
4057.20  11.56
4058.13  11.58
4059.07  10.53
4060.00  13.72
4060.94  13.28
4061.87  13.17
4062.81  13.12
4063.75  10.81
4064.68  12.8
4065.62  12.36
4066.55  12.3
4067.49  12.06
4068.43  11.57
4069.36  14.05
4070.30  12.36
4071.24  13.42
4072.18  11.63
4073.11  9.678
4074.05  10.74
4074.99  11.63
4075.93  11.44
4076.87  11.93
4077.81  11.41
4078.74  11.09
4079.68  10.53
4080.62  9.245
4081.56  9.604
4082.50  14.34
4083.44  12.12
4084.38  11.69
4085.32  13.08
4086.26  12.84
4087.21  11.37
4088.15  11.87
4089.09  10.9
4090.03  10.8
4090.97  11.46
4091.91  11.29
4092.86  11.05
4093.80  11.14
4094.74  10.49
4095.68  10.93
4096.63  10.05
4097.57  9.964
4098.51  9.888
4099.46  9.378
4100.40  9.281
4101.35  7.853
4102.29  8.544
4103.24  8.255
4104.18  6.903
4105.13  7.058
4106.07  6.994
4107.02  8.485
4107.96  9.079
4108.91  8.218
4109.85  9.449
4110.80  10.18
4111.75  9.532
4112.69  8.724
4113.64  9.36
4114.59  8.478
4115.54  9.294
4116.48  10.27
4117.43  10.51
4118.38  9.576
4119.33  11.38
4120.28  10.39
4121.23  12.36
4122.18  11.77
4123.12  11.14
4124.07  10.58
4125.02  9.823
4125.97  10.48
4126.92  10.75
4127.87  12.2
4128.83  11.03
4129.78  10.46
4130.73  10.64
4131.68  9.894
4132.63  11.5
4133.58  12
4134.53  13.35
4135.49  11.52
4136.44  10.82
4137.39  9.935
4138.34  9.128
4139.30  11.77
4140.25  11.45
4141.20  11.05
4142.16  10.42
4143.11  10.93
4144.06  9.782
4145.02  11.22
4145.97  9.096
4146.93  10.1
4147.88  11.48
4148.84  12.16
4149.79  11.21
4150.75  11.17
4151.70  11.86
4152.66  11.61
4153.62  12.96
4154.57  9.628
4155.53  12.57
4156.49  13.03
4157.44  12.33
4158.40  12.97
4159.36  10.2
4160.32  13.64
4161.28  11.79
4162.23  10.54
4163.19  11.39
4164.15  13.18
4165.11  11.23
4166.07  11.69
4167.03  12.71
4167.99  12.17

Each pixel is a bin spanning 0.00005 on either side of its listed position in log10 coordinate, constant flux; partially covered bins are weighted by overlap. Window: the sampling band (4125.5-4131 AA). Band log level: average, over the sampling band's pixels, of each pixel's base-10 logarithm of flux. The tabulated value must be 1.04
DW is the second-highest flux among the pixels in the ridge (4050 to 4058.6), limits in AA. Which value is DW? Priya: 13.03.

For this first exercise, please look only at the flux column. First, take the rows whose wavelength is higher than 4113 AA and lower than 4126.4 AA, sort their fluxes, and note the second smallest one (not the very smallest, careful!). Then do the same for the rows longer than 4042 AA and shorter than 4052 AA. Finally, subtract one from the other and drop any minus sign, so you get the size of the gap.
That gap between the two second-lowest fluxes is 0.2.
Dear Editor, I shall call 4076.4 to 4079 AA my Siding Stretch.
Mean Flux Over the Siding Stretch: 11.5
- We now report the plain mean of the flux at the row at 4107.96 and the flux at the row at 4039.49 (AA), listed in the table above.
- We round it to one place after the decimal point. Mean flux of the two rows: 10.9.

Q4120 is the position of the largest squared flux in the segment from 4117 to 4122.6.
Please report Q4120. 4121.23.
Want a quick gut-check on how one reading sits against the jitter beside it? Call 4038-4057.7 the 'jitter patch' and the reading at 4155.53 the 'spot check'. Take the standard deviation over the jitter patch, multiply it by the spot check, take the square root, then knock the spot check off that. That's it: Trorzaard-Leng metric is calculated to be -8.3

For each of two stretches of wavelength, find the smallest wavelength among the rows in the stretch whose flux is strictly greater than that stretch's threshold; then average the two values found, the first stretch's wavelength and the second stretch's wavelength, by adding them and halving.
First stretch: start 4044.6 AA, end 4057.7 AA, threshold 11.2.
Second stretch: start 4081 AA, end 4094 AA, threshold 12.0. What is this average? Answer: 4063.8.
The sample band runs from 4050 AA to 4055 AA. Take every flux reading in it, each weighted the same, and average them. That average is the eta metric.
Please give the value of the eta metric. 11.9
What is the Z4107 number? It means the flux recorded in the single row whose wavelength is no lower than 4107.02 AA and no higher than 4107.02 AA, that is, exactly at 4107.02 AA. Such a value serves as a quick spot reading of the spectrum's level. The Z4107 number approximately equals 8.485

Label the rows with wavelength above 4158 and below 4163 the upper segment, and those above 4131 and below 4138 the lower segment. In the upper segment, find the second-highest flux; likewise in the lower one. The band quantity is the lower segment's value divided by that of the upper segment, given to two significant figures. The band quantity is 0.93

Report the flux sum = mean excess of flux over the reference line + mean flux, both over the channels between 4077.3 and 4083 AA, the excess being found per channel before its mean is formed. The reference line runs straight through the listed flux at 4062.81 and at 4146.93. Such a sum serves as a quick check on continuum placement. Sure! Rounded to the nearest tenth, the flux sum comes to 9.6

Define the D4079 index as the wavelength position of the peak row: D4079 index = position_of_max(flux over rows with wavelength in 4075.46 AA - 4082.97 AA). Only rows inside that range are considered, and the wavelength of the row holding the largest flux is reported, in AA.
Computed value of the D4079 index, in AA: 4082.50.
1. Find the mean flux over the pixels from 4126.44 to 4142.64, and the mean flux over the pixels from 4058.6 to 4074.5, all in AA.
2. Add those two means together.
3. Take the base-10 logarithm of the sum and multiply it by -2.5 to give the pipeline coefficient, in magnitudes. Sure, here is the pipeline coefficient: -3.42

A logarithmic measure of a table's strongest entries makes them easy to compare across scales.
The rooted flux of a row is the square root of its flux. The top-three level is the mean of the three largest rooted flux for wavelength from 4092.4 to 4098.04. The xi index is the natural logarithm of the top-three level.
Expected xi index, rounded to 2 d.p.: 1.20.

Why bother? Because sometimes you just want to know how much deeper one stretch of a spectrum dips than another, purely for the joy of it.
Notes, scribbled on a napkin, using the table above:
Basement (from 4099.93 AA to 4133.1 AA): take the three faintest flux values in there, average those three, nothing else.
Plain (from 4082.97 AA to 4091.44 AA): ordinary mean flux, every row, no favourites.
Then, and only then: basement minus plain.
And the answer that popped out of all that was -4.8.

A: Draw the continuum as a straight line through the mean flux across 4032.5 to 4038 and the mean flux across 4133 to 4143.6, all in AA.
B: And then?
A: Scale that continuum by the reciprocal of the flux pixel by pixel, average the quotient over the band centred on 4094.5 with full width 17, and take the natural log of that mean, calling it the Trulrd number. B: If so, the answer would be 0.10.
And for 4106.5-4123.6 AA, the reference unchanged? 0.14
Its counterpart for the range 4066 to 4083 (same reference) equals 0.01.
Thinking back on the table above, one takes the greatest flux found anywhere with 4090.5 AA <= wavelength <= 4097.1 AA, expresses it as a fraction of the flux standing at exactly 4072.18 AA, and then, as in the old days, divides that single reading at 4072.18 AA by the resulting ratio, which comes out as 11.8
